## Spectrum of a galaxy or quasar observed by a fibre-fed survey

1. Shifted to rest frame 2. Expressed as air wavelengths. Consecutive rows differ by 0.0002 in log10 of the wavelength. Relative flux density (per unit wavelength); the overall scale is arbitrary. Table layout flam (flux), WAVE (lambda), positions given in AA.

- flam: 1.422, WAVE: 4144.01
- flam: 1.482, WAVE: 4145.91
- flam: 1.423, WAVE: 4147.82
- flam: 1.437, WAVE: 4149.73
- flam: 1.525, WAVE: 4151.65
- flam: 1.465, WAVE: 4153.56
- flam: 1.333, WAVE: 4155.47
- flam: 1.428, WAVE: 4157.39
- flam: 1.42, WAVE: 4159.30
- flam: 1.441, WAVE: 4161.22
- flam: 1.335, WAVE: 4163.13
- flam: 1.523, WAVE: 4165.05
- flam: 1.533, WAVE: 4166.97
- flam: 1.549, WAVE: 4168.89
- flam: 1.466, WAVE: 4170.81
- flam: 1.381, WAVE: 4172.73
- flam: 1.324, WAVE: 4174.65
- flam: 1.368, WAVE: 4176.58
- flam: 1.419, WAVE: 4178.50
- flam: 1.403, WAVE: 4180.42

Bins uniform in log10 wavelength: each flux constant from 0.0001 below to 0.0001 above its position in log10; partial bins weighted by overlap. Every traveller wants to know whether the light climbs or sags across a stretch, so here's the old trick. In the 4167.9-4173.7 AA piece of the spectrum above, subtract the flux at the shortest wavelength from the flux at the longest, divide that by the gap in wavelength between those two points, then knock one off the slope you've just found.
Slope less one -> -1.044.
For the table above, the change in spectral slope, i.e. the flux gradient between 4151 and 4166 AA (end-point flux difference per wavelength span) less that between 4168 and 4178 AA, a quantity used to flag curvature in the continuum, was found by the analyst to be 0.023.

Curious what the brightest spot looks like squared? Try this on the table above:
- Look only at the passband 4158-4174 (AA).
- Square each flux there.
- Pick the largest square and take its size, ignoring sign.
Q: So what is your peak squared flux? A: 2.40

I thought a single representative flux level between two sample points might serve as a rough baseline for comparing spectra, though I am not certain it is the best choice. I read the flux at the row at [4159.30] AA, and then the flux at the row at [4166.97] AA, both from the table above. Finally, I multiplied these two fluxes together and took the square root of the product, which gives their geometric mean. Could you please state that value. 1.48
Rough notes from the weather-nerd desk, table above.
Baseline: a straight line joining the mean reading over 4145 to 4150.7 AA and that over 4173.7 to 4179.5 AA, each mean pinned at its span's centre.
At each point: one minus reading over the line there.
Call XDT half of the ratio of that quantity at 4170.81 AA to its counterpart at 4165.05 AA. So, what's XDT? 0.3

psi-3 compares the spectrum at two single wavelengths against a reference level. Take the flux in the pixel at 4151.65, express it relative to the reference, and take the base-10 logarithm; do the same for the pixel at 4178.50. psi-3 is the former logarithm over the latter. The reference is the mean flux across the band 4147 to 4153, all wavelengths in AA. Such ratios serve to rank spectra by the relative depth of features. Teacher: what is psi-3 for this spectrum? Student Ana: -1.4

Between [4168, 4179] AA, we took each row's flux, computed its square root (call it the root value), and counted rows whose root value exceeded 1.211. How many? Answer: 1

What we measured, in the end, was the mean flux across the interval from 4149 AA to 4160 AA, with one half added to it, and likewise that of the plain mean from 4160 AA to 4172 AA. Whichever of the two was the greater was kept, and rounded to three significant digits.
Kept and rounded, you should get 1.93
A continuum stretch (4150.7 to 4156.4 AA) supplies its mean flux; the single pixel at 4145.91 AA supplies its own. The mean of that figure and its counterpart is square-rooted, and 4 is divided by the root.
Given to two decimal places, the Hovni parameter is 3.31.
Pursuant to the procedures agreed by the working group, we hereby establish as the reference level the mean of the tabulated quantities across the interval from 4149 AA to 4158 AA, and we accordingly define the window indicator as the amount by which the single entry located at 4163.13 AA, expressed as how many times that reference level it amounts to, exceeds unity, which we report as -0.071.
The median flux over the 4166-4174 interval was 1.50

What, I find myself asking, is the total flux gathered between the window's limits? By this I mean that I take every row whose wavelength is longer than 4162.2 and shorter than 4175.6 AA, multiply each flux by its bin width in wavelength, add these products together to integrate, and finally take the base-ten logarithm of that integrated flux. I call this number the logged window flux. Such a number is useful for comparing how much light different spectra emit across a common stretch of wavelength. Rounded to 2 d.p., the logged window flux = 1.29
